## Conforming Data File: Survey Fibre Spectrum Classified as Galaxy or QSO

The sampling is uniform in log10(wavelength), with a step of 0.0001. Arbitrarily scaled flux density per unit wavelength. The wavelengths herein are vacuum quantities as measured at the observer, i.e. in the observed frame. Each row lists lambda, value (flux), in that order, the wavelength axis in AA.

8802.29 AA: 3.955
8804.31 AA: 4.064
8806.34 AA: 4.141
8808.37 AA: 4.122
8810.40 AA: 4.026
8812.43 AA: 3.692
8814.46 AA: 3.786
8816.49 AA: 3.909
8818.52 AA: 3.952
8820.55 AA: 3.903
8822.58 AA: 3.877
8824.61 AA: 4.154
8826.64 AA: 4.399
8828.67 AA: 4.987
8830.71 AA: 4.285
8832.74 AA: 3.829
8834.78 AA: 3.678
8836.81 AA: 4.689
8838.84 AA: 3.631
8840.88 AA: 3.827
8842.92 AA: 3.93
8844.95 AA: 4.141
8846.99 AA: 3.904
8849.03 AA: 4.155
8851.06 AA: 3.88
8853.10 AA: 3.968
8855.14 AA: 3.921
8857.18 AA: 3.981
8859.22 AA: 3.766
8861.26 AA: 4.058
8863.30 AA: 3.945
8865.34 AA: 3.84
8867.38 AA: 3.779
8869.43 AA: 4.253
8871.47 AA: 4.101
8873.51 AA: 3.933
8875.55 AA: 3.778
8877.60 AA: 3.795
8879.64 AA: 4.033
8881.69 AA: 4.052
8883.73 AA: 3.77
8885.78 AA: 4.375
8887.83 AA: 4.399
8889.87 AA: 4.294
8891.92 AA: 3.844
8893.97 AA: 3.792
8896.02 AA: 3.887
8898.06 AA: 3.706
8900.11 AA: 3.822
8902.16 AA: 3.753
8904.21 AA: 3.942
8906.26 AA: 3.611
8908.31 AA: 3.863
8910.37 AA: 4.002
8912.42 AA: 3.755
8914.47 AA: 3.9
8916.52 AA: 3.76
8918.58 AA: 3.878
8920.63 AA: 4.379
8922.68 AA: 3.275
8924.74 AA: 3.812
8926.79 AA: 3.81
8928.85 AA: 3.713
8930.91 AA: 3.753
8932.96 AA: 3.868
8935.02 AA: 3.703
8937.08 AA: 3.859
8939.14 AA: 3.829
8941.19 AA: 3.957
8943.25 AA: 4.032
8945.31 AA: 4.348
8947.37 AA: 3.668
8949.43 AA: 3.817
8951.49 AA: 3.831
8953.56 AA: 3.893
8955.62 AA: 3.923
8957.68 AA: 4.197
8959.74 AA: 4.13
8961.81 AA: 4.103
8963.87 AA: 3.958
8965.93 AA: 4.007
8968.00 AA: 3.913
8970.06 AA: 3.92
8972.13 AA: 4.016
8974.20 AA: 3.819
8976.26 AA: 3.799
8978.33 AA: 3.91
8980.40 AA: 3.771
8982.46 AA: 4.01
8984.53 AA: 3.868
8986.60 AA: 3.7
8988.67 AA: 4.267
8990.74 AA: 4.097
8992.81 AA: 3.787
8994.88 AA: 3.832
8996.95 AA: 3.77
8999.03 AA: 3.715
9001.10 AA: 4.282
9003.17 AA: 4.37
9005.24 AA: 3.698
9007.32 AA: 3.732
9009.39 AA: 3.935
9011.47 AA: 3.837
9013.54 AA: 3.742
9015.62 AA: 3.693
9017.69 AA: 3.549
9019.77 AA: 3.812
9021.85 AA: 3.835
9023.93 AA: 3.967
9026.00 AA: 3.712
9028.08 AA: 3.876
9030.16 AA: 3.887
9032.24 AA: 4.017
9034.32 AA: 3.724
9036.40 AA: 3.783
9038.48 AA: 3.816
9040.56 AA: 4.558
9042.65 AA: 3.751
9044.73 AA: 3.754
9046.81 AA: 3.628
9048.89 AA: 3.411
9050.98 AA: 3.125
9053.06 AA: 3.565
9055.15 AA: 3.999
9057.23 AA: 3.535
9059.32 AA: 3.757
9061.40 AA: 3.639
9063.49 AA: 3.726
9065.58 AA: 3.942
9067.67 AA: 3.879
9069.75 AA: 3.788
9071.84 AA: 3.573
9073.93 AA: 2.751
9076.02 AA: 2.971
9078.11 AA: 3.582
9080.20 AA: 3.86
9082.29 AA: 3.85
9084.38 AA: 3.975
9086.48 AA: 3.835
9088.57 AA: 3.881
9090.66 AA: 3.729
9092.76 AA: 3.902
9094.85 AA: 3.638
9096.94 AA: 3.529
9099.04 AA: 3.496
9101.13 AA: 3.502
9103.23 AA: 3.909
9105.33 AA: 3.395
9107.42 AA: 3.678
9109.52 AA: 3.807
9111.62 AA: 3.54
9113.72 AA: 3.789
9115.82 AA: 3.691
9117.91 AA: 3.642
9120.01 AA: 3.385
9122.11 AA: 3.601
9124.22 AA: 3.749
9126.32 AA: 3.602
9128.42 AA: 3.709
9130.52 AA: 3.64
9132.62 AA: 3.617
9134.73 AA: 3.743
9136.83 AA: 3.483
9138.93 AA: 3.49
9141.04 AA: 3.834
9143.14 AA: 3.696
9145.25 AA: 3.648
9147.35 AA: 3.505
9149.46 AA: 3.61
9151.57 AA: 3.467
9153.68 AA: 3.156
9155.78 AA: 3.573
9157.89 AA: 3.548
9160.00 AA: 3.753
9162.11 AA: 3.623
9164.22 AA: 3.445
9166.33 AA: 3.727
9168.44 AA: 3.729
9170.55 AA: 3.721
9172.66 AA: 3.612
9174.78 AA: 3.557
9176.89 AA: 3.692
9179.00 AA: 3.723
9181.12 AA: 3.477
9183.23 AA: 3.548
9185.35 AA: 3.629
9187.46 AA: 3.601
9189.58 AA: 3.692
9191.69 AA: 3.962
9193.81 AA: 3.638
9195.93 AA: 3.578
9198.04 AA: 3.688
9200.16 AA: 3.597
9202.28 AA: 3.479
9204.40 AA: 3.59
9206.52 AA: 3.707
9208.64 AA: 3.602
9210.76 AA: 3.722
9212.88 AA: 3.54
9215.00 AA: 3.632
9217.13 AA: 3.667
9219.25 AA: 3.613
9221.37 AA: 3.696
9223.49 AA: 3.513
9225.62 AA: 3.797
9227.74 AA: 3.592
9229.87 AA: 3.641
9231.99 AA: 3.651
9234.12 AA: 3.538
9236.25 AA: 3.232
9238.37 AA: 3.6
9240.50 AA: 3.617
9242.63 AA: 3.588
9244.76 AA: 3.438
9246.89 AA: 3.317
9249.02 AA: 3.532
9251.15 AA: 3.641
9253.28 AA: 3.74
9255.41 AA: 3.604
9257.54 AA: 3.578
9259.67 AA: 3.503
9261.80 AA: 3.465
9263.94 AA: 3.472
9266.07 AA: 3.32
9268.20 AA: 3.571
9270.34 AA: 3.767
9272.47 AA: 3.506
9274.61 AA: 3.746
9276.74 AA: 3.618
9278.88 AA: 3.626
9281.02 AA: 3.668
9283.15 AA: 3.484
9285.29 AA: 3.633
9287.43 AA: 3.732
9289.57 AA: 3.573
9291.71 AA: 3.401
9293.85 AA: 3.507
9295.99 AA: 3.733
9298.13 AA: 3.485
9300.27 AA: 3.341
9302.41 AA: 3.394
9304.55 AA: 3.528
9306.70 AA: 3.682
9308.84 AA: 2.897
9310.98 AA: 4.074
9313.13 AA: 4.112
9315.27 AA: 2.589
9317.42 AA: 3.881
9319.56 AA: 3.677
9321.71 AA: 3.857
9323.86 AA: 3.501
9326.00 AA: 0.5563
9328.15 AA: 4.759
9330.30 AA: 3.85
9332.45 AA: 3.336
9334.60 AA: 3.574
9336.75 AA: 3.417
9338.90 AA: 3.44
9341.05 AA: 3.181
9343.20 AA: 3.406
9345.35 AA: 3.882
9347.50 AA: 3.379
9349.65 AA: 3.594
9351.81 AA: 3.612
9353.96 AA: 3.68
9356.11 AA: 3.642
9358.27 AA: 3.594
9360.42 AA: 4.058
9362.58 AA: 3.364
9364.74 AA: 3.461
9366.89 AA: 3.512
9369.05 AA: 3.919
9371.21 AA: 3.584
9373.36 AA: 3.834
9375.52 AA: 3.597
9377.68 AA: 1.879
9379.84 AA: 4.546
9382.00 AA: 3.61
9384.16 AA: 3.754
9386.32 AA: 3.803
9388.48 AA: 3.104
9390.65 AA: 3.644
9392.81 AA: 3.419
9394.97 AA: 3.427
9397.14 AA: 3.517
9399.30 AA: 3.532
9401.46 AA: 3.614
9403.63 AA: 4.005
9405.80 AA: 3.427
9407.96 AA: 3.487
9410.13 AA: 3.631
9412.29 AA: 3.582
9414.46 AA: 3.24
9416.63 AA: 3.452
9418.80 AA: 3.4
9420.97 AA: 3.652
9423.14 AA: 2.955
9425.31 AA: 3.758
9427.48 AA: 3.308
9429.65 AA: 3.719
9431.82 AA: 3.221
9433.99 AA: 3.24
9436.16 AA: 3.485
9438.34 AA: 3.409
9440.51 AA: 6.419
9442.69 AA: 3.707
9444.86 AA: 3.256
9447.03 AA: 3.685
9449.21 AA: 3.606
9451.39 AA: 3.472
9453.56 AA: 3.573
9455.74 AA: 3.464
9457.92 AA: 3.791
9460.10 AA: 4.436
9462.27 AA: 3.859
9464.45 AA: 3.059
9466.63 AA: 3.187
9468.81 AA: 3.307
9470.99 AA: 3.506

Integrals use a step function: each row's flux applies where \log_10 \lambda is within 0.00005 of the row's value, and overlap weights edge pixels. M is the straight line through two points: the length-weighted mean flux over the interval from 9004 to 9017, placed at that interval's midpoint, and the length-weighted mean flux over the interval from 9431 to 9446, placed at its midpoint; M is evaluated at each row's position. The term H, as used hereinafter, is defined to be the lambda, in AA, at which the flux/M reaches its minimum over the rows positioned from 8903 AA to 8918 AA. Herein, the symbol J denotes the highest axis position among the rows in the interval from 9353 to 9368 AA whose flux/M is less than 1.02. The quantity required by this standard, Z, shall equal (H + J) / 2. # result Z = 9136.6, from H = 8906.26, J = 9366.89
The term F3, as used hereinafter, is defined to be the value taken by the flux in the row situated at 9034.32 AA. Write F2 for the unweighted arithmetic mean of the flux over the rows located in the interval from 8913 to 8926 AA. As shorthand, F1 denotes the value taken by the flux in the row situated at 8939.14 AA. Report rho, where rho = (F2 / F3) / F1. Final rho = 0.269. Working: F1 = 3.829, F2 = 3.83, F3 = 3.724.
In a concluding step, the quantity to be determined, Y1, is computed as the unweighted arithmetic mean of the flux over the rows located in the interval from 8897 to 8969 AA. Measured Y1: 3.88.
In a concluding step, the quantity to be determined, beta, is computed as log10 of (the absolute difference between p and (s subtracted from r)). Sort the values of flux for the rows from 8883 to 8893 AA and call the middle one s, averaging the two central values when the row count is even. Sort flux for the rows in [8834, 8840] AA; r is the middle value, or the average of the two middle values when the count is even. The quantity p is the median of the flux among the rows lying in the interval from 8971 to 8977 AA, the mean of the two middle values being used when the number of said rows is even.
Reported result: 0.647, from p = 3.82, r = 3.68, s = 4.29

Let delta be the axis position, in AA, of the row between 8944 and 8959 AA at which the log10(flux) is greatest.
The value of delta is 8945.31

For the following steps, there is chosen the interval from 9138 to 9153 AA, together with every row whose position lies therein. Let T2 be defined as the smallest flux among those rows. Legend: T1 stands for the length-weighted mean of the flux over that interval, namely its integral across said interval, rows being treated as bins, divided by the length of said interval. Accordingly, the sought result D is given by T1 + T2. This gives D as 7.1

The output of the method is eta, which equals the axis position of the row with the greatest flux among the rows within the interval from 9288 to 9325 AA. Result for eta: 9313.13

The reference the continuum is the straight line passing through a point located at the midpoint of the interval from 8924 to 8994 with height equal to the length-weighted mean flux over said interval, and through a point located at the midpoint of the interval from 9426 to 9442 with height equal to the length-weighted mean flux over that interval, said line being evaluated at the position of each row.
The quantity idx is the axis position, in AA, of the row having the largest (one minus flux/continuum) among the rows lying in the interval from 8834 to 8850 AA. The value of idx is 8838.84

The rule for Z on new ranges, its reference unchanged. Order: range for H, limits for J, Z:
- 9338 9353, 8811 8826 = 9077.8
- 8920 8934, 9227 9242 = 9081.6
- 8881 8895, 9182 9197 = 9039.8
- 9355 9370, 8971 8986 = 9171.5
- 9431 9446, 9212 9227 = 9328.7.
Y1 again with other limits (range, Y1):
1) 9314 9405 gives 3.51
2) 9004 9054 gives 3.77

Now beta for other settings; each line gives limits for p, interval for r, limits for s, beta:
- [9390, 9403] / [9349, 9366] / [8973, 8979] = 0.573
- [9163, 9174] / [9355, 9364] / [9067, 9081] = 0.566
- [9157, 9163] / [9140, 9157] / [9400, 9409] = 0.554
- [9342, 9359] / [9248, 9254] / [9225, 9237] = 0.554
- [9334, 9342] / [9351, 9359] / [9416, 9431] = 0.512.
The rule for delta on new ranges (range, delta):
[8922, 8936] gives 8932.96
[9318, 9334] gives 9328.15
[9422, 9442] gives 9440.51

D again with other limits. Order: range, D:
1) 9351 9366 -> 7.0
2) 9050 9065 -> 6.8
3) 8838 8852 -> 7.6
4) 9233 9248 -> 6.7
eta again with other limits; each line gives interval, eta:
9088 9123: 9103.23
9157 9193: 9191.69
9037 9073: 9040.56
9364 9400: 9379.84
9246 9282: 9270.34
